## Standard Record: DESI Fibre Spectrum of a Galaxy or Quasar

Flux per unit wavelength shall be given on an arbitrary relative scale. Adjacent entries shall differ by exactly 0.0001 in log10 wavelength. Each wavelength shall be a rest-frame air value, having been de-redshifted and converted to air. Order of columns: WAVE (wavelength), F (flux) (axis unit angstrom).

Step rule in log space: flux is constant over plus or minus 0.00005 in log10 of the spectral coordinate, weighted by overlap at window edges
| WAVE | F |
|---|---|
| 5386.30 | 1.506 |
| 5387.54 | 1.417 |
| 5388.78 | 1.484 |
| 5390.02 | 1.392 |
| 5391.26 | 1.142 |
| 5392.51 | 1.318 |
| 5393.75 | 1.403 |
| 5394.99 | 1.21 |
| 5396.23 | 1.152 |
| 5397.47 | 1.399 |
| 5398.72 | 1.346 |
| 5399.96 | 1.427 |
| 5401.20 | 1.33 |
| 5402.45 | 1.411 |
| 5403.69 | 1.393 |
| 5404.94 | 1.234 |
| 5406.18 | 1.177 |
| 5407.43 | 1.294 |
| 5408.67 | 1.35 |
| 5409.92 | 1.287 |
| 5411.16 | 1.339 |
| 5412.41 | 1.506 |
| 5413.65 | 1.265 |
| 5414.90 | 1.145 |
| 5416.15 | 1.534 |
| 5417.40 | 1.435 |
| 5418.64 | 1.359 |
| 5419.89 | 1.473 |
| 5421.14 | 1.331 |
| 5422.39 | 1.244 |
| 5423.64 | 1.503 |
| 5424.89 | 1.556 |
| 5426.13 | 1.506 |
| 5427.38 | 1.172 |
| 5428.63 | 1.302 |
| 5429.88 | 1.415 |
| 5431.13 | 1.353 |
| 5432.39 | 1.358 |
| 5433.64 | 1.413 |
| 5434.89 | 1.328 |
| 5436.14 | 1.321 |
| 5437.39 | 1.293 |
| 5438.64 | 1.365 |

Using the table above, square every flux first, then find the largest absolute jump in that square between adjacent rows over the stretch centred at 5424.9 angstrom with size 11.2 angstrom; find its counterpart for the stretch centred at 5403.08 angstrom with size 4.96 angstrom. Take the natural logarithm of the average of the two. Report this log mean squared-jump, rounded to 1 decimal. -0.4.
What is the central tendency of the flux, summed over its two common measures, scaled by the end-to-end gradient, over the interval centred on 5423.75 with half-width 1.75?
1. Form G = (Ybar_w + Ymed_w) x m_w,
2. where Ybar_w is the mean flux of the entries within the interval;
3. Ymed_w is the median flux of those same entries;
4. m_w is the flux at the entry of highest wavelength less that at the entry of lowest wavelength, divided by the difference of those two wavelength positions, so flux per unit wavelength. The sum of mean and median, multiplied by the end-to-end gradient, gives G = 0.37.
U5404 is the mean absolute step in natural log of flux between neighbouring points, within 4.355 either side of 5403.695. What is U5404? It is 0.068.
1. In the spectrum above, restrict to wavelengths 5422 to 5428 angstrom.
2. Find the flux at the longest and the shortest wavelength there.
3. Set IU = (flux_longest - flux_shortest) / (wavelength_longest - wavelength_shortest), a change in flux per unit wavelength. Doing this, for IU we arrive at -0.014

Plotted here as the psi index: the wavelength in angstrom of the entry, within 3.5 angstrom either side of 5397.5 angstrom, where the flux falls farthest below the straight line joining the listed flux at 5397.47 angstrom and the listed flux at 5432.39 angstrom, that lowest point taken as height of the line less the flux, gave 5396.23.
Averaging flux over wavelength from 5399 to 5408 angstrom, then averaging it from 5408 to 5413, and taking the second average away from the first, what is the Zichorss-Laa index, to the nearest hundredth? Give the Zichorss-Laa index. -0.05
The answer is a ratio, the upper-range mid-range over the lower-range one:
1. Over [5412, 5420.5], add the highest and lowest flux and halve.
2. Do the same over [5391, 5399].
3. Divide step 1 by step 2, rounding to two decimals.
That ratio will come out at 1.05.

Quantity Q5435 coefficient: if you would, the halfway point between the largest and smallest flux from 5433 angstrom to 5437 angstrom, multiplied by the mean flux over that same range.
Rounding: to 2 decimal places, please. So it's 1.85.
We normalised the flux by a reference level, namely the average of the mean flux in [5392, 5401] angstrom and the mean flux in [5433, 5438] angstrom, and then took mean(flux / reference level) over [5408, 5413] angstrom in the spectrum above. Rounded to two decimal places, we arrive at 1.03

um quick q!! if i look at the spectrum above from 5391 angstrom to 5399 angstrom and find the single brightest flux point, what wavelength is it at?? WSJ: 5393.75 angstrom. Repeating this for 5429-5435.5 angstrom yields 5429.88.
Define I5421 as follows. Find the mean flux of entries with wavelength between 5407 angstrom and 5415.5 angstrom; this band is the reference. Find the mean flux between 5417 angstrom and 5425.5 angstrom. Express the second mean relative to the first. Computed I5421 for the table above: 1.08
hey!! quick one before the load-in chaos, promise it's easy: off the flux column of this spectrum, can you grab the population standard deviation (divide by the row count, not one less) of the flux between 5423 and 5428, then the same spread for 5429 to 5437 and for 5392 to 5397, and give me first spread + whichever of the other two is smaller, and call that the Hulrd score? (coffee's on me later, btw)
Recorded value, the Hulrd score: 0.190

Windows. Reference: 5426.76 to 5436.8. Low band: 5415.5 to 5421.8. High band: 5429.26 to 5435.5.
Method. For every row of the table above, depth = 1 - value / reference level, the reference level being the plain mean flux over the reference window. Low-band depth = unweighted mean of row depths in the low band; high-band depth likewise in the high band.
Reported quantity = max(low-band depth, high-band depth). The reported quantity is -0.031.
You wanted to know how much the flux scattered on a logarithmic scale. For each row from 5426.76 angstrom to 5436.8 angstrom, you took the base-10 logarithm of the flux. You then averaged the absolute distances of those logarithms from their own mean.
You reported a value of 0.017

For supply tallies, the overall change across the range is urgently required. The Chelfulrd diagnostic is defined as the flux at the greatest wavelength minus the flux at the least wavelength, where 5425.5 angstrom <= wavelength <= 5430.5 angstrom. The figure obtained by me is -0.1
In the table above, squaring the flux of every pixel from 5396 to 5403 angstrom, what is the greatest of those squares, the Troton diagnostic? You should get 2.04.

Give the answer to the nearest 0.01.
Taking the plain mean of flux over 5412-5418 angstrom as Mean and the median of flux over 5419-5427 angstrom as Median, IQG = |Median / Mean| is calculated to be 1.08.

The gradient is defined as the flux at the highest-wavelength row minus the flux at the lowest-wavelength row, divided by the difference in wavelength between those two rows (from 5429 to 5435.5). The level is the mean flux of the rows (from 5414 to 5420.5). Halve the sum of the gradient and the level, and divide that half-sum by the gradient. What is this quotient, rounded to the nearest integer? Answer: -39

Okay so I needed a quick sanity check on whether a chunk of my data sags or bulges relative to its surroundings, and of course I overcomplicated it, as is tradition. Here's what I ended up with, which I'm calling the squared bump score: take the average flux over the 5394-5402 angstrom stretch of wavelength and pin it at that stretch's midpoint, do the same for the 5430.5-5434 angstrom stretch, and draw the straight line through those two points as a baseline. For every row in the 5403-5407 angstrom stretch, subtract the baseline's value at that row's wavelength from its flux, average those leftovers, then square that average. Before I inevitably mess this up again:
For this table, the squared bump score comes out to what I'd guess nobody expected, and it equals 0.0031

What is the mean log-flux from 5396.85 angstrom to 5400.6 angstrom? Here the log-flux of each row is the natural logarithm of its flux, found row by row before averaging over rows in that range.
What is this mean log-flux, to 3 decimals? 0.329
